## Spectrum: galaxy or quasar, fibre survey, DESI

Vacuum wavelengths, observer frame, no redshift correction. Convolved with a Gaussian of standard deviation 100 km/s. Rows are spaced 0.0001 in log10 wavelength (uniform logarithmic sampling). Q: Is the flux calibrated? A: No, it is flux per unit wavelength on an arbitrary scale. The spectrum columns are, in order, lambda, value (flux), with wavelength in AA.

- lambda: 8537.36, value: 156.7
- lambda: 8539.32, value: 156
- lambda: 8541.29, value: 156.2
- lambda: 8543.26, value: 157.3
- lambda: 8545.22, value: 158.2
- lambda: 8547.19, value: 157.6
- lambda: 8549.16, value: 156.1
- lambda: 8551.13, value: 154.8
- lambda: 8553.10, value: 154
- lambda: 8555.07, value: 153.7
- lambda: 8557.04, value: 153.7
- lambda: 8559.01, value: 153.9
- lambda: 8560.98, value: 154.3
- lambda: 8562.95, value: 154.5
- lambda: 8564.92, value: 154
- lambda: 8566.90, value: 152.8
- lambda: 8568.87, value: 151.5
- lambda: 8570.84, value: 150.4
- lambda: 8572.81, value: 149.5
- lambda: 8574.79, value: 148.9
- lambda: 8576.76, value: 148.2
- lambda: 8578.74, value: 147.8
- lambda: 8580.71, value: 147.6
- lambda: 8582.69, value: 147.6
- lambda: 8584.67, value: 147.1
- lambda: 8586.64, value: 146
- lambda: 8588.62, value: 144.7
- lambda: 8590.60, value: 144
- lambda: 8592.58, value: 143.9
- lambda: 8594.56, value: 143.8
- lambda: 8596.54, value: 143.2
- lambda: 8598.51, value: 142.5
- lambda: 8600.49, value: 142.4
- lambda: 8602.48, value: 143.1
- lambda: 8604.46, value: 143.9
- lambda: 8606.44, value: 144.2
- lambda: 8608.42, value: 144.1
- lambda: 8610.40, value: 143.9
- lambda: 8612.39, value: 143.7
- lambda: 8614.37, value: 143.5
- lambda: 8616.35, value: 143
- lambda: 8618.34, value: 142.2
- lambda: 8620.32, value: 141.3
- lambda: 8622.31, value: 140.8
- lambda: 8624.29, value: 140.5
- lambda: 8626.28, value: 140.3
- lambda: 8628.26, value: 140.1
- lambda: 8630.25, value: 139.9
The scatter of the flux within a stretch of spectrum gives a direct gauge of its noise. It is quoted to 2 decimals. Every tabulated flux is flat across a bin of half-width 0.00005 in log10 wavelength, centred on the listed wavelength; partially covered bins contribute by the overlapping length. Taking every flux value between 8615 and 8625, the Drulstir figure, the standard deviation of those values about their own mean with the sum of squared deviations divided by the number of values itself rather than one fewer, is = 0.92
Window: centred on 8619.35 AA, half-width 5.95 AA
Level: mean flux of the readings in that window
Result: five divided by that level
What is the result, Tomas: 0.0352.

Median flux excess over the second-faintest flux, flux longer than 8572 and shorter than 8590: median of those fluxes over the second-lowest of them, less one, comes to 0.011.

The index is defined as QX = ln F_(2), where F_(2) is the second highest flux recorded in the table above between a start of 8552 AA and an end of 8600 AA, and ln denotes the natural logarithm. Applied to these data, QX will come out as 5.04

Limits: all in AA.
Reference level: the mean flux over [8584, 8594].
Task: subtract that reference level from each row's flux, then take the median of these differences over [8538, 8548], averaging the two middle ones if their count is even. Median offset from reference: 12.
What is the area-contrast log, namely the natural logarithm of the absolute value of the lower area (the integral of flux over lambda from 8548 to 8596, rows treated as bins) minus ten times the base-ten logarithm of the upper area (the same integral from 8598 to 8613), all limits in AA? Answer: 8.9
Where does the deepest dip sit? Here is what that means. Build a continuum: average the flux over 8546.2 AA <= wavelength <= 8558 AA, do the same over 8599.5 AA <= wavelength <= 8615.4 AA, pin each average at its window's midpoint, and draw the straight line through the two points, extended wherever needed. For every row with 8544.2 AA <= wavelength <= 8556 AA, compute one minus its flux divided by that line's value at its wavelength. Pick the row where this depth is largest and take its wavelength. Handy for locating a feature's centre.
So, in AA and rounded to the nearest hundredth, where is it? 8553.10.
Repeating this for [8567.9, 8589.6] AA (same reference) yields 8588.62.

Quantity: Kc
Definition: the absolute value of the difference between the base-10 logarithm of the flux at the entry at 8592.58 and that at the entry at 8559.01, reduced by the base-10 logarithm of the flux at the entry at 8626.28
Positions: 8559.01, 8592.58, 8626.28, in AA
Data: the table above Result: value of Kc -2.12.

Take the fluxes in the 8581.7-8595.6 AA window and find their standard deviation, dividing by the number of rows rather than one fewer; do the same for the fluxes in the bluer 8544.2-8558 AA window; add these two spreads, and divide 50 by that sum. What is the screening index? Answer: 16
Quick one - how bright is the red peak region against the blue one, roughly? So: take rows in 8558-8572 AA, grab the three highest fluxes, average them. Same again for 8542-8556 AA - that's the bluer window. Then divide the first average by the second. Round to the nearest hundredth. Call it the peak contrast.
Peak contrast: 0.98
